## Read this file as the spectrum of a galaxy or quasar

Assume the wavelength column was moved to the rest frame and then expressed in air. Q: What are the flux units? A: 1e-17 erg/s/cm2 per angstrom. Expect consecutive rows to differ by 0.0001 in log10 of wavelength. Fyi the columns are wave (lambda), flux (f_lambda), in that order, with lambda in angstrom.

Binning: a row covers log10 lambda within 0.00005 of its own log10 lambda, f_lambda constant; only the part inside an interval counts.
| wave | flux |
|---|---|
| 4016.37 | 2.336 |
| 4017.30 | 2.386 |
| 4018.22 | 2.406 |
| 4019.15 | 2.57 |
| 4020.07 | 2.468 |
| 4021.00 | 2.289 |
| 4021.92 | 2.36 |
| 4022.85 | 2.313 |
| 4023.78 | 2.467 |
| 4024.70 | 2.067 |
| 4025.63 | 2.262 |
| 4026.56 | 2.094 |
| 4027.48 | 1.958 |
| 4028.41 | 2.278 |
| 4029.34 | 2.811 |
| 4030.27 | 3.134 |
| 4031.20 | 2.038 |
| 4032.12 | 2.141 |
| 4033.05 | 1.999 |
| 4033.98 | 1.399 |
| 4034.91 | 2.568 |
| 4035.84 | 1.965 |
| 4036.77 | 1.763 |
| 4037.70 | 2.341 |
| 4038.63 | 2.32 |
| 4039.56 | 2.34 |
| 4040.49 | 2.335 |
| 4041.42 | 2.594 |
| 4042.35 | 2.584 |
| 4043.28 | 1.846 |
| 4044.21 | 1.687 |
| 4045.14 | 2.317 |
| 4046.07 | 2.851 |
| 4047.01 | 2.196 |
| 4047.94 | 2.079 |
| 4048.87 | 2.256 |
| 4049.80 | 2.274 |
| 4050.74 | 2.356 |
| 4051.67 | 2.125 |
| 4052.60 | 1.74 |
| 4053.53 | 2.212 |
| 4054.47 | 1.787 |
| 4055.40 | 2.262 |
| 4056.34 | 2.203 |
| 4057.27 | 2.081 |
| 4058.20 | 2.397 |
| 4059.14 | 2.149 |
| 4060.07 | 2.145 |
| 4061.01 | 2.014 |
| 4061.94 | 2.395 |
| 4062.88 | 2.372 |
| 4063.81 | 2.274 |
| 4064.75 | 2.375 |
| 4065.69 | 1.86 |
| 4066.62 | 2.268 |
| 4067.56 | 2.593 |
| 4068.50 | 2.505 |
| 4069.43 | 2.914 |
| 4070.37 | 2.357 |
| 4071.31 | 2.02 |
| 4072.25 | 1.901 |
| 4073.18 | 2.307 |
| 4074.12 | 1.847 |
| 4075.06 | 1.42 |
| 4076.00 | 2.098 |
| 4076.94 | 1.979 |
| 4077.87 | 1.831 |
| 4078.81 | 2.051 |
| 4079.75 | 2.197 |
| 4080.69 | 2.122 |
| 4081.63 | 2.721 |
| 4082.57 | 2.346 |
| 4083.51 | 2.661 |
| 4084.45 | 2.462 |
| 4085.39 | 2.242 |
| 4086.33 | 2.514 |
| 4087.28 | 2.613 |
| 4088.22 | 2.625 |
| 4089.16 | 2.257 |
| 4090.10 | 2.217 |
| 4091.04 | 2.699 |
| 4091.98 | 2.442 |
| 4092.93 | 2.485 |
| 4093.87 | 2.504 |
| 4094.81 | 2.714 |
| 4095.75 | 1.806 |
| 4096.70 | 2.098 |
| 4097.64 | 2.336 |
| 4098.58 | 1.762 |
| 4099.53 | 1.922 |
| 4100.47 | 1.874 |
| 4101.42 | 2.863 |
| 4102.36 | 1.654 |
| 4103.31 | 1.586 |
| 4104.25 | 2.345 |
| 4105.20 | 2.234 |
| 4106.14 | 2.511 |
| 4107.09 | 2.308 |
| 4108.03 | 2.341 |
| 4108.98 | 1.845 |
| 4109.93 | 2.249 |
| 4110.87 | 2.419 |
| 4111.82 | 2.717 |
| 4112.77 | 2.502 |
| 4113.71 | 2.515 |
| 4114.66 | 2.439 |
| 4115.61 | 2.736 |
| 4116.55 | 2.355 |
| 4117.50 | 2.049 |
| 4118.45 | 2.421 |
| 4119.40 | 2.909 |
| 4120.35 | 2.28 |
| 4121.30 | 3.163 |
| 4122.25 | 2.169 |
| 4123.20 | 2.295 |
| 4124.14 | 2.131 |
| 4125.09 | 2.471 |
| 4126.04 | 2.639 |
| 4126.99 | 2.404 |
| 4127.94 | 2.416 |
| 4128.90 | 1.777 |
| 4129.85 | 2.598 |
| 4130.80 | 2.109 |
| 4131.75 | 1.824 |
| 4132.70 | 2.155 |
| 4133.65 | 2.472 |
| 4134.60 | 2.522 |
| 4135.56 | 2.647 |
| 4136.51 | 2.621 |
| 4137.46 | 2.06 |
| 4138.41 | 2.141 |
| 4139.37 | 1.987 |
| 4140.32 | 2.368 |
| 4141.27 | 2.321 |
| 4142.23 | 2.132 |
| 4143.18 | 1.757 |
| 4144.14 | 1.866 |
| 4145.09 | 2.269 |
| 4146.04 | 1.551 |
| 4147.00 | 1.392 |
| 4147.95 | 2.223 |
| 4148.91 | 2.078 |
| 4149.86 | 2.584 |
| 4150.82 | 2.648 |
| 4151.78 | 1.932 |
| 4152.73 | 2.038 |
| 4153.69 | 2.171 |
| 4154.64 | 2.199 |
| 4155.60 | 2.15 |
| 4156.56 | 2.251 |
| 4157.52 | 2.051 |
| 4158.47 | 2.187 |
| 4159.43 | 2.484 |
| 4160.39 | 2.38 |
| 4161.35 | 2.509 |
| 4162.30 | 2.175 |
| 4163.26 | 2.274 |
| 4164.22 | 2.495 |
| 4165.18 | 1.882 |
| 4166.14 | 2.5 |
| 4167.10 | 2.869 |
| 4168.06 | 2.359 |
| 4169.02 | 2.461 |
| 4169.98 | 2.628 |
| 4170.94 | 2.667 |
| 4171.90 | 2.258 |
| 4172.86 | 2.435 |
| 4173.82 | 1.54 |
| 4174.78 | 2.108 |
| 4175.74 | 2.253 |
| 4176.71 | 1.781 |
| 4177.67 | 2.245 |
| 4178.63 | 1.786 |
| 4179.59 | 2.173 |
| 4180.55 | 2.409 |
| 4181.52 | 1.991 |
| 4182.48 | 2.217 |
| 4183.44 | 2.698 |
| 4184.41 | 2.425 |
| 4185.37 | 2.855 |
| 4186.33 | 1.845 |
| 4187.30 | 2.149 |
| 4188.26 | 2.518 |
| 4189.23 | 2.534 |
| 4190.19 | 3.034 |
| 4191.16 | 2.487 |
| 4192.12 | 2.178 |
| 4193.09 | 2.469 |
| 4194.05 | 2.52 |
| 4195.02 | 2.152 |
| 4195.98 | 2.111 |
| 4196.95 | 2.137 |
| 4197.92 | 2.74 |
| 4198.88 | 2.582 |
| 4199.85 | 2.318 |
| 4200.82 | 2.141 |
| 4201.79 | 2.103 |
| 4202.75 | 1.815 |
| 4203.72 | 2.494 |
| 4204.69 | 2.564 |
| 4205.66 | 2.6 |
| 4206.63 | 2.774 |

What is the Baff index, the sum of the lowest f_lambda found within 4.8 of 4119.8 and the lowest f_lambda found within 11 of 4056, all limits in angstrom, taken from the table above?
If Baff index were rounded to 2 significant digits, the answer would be 3.8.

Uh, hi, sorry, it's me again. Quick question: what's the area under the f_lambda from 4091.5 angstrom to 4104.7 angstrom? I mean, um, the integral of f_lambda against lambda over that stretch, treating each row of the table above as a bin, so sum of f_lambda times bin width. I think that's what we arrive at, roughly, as 28.7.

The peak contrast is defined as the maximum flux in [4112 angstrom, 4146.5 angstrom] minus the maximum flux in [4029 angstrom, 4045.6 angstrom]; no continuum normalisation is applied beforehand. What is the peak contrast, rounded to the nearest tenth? 0.0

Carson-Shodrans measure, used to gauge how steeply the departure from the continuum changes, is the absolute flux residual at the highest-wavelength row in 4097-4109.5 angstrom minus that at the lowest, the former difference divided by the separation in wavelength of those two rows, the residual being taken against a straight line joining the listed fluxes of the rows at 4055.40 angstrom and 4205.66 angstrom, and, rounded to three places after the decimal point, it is 0.046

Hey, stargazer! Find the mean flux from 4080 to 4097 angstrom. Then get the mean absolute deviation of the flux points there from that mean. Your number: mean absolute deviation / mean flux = 0.085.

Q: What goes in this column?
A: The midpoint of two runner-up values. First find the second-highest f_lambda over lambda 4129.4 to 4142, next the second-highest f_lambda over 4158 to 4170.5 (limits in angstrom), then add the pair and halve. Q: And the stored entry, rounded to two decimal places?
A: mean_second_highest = 2.62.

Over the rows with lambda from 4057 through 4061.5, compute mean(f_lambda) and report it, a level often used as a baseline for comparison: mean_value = 2.16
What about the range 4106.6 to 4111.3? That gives 2.23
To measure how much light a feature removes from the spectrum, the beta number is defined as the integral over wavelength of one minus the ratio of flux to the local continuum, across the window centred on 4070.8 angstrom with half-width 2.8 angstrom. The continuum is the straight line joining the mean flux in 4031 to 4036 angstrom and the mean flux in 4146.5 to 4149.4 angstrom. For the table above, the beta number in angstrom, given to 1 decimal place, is -1.0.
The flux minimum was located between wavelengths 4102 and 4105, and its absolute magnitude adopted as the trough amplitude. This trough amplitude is 1.6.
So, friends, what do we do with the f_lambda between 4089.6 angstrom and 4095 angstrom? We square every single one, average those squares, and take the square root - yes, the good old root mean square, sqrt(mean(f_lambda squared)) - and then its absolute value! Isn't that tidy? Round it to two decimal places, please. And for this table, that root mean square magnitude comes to 2.52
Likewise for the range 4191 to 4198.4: 2.36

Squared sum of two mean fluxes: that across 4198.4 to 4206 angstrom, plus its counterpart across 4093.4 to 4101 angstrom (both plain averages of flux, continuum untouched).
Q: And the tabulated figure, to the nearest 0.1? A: 19.8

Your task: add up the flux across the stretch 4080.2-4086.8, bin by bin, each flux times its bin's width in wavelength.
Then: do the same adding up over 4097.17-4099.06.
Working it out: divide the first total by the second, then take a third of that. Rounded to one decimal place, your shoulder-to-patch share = 1.4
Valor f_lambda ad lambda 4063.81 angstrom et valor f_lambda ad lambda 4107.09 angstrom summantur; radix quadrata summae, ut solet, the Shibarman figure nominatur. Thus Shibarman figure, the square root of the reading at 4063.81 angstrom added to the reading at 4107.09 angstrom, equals 2.14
